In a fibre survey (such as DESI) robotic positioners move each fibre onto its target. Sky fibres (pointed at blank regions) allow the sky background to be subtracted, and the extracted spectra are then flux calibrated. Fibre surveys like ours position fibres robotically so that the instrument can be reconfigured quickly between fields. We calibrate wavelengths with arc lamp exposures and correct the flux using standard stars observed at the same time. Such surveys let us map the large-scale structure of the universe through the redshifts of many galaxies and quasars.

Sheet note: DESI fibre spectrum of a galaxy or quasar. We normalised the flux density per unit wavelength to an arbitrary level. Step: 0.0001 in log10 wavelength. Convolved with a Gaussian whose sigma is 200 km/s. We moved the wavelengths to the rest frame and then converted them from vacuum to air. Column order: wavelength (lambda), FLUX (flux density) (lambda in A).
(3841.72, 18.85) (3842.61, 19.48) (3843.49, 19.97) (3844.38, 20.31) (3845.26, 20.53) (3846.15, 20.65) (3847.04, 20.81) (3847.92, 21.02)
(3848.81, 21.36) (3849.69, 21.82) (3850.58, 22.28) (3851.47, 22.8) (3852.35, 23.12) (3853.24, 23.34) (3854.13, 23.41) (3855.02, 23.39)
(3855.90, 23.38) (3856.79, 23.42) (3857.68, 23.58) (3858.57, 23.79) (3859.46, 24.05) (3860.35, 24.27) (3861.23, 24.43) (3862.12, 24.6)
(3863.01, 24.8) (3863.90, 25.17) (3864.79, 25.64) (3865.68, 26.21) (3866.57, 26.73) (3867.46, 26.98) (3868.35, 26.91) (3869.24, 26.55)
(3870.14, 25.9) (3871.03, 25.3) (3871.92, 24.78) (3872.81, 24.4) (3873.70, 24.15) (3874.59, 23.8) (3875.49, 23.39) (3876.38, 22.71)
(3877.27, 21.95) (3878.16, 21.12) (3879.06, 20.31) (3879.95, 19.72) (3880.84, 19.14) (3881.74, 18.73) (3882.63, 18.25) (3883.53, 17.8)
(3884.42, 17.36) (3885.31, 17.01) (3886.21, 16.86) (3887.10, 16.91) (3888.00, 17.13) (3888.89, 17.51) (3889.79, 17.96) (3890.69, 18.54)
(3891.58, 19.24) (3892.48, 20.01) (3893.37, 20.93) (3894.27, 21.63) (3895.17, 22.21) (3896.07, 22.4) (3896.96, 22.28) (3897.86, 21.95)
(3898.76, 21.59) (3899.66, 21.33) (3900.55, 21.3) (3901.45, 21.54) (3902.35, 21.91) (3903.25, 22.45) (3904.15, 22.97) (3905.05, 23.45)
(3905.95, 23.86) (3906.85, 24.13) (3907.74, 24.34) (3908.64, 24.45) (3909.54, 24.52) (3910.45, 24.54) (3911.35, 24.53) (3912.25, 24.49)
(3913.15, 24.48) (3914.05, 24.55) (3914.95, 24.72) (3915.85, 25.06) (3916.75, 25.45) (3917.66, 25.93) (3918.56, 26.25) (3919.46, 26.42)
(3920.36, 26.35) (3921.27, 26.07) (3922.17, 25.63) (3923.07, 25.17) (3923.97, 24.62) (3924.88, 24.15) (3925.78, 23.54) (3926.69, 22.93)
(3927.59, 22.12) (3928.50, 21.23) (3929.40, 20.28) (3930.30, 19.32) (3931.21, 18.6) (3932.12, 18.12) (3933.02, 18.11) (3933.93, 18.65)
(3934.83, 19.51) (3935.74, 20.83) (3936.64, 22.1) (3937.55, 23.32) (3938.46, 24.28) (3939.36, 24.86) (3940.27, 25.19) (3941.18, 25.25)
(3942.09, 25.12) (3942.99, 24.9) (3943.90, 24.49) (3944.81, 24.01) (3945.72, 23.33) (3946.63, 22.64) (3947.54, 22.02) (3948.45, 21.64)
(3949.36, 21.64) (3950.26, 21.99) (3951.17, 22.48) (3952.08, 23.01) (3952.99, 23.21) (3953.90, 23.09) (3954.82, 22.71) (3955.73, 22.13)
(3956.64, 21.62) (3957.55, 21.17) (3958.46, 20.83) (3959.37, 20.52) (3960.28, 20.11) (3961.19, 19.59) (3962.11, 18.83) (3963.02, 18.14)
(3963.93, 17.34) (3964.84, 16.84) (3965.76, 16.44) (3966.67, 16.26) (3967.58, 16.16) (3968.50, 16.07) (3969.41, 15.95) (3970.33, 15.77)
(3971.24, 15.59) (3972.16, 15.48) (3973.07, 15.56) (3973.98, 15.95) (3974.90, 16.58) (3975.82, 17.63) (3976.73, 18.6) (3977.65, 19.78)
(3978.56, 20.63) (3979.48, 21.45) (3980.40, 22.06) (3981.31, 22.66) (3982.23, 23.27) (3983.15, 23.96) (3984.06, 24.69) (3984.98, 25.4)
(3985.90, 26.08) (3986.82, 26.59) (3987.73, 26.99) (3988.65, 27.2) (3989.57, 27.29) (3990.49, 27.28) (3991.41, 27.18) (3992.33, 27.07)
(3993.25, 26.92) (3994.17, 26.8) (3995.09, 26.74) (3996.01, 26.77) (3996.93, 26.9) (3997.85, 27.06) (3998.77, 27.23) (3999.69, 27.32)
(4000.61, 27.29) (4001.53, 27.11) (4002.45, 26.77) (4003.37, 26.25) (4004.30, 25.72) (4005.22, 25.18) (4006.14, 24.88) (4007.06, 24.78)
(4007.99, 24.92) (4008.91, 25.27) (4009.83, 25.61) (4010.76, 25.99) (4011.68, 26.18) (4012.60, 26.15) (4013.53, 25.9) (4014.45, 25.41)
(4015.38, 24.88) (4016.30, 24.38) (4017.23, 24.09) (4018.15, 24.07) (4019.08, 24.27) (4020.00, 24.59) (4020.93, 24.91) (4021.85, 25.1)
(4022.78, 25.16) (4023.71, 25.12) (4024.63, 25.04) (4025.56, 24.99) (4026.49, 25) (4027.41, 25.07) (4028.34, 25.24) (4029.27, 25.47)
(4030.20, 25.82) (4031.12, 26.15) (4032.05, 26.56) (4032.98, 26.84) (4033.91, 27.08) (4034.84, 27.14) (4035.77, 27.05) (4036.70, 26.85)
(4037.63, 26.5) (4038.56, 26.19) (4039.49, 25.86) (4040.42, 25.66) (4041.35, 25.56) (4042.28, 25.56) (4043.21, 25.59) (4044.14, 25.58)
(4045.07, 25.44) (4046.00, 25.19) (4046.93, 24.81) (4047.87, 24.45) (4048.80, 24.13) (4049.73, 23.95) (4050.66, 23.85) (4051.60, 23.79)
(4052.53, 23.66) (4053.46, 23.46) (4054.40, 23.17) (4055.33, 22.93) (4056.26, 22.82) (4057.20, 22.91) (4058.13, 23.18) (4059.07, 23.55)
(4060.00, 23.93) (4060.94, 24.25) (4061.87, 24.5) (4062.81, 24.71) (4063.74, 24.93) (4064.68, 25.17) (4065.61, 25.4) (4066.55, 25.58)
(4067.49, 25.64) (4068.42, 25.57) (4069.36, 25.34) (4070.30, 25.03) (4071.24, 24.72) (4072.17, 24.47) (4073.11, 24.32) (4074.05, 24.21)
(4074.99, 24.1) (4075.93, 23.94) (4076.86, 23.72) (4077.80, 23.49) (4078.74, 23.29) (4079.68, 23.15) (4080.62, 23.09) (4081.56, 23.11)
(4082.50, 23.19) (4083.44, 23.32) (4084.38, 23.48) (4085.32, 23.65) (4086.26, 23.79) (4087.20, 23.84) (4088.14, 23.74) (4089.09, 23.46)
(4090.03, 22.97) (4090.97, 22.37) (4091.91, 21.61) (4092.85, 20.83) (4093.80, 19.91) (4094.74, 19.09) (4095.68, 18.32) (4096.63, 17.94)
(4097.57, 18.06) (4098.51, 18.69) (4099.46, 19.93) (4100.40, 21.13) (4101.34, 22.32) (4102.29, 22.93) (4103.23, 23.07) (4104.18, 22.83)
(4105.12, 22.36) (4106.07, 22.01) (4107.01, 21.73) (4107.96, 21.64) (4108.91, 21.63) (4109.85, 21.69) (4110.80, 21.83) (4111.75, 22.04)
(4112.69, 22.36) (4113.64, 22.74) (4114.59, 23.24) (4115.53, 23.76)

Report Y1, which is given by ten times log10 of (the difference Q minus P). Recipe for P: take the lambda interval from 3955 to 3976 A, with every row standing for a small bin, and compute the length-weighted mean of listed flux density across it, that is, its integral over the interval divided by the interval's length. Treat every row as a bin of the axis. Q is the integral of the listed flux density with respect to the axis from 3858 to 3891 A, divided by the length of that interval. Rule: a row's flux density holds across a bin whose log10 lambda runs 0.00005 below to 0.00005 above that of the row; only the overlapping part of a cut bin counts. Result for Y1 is 6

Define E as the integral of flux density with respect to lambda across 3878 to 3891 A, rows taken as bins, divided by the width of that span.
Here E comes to 18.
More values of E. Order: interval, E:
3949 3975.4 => 19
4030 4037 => 27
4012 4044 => 26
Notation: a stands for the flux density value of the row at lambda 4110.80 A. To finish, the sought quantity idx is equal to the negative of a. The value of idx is -21.8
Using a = 21.83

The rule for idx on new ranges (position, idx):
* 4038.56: -26.2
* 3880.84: -19.1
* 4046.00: -25.2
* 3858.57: -23.8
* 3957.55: -21.2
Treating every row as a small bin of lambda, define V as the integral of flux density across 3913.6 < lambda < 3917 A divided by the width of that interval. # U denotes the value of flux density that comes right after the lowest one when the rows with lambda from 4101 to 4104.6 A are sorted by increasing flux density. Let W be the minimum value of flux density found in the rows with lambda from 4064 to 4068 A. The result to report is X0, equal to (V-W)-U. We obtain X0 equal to -23.0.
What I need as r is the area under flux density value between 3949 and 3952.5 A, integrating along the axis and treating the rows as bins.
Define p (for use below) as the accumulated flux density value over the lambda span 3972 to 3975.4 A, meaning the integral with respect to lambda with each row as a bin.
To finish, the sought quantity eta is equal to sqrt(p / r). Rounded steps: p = 54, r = 78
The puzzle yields 0.83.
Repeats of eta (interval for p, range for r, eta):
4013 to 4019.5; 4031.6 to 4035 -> 1.33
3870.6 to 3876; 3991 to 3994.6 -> 1.16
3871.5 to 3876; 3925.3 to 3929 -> 1.14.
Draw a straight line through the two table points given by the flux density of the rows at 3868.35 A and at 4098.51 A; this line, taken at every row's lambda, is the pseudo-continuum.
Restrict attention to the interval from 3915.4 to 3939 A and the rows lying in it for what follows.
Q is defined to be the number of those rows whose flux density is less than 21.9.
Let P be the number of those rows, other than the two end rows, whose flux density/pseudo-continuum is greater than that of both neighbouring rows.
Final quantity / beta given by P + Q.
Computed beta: 10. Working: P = 1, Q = 9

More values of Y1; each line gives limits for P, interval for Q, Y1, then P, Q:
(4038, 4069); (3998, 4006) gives 3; 24.6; 26.6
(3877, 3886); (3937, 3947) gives 7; 19.0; 24.3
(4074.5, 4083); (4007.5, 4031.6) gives 2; 23.5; 25.2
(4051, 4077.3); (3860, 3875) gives 0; 24.2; 25.4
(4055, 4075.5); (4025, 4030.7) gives -1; 24.4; 25.3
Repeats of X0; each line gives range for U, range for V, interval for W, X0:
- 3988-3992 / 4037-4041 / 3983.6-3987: -25.8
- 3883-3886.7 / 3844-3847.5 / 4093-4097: -14.4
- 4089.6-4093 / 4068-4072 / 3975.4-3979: -14.1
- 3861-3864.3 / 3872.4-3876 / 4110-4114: -22.5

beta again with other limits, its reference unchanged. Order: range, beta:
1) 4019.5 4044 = 2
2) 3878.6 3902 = 23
